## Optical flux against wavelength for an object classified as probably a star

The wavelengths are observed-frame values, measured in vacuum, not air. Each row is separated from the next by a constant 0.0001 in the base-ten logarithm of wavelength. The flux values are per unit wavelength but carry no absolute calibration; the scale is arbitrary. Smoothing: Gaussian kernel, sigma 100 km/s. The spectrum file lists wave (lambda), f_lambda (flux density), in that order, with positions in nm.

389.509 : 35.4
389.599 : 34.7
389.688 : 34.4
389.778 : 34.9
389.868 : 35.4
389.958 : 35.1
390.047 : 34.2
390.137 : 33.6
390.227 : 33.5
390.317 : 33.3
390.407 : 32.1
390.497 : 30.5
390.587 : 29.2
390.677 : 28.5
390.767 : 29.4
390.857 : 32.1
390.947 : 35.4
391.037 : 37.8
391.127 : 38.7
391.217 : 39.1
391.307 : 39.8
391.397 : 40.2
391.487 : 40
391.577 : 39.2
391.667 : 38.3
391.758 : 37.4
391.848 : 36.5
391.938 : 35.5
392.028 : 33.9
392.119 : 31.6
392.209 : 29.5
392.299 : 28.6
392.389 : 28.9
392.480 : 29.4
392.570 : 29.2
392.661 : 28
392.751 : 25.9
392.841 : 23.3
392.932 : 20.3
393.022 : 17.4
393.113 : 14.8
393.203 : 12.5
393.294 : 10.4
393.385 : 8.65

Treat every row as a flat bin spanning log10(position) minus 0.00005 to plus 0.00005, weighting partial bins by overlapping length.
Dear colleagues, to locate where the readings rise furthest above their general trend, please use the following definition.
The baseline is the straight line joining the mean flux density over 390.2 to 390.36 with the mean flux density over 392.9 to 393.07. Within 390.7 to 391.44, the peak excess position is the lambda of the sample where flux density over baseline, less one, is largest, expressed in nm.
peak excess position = 391.397 nm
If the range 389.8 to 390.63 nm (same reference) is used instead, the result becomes 390.317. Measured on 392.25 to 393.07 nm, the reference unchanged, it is 392.570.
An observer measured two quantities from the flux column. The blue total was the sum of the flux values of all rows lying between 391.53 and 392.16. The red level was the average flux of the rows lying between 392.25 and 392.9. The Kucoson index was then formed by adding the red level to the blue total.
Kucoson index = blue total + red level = 280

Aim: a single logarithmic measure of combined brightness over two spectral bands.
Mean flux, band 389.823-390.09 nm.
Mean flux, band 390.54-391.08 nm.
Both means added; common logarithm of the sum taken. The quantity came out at 1.83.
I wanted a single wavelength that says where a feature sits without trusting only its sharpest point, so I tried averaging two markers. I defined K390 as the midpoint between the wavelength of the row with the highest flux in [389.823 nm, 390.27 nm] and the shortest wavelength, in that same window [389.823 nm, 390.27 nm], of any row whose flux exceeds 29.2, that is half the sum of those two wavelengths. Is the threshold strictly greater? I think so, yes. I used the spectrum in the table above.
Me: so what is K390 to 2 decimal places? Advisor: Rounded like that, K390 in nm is 389.87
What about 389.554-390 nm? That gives 389.73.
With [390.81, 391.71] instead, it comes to 391.13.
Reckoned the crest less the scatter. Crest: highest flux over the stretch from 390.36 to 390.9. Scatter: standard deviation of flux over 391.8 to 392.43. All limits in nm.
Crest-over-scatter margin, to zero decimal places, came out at 29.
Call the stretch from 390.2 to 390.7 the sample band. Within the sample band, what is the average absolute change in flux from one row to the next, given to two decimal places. 1.00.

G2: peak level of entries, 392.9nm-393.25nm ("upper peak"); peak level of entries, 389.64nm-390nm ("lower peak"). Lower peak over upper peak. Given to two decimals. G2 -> 1.74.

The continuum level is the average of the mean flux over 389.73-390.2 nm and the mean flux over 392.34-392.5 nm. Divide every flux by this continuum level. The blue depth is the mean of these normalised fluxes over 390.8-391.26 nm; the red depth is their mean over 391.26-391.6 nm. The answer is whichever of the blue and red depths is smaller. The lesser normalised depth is 1.15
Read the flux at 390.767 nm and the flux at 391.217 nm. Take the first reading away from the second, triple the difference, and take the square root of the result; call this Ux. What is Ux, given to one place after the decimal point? 5.4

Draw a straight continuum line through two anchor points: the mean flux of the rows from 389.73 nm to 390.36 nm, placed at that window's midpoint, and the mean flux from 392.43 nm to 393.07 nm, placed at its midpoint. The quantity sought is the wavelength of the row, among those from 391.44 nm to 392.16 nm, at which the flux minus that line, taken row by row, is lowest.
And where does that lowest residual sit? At 392.119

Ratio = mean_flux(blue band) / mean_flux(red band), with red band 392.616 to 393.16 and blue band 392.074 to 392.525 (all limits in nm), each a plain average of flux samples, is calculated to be 1.37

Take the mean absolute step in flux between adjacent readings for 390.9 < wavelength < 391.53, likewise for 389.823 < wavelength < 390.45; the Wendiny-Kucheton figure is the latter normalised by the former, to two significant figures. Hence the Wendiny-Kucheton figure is 0.66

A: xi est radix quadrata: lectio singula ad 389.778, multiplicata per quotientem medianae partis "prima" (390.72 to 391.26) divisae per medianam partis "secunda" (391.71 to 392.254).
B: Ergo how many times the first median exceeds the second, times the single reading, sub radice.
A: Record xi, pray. 6.07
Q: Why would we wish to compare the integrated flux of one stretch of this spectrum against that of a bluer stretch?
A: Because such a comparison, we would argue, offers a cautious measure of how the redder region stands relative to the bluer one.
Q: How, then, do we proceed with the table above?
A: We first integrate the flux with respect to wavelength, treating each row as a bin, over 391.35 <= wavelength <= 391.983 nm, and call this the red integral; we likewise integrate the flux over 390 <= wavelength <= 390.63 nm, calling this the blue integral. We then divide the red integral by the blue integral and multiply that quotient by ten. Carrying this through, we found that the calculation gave 12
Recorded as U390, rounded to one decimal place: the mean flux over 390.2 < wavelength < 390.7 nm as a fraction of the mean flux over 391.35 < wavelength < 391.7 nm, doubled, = 1.6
